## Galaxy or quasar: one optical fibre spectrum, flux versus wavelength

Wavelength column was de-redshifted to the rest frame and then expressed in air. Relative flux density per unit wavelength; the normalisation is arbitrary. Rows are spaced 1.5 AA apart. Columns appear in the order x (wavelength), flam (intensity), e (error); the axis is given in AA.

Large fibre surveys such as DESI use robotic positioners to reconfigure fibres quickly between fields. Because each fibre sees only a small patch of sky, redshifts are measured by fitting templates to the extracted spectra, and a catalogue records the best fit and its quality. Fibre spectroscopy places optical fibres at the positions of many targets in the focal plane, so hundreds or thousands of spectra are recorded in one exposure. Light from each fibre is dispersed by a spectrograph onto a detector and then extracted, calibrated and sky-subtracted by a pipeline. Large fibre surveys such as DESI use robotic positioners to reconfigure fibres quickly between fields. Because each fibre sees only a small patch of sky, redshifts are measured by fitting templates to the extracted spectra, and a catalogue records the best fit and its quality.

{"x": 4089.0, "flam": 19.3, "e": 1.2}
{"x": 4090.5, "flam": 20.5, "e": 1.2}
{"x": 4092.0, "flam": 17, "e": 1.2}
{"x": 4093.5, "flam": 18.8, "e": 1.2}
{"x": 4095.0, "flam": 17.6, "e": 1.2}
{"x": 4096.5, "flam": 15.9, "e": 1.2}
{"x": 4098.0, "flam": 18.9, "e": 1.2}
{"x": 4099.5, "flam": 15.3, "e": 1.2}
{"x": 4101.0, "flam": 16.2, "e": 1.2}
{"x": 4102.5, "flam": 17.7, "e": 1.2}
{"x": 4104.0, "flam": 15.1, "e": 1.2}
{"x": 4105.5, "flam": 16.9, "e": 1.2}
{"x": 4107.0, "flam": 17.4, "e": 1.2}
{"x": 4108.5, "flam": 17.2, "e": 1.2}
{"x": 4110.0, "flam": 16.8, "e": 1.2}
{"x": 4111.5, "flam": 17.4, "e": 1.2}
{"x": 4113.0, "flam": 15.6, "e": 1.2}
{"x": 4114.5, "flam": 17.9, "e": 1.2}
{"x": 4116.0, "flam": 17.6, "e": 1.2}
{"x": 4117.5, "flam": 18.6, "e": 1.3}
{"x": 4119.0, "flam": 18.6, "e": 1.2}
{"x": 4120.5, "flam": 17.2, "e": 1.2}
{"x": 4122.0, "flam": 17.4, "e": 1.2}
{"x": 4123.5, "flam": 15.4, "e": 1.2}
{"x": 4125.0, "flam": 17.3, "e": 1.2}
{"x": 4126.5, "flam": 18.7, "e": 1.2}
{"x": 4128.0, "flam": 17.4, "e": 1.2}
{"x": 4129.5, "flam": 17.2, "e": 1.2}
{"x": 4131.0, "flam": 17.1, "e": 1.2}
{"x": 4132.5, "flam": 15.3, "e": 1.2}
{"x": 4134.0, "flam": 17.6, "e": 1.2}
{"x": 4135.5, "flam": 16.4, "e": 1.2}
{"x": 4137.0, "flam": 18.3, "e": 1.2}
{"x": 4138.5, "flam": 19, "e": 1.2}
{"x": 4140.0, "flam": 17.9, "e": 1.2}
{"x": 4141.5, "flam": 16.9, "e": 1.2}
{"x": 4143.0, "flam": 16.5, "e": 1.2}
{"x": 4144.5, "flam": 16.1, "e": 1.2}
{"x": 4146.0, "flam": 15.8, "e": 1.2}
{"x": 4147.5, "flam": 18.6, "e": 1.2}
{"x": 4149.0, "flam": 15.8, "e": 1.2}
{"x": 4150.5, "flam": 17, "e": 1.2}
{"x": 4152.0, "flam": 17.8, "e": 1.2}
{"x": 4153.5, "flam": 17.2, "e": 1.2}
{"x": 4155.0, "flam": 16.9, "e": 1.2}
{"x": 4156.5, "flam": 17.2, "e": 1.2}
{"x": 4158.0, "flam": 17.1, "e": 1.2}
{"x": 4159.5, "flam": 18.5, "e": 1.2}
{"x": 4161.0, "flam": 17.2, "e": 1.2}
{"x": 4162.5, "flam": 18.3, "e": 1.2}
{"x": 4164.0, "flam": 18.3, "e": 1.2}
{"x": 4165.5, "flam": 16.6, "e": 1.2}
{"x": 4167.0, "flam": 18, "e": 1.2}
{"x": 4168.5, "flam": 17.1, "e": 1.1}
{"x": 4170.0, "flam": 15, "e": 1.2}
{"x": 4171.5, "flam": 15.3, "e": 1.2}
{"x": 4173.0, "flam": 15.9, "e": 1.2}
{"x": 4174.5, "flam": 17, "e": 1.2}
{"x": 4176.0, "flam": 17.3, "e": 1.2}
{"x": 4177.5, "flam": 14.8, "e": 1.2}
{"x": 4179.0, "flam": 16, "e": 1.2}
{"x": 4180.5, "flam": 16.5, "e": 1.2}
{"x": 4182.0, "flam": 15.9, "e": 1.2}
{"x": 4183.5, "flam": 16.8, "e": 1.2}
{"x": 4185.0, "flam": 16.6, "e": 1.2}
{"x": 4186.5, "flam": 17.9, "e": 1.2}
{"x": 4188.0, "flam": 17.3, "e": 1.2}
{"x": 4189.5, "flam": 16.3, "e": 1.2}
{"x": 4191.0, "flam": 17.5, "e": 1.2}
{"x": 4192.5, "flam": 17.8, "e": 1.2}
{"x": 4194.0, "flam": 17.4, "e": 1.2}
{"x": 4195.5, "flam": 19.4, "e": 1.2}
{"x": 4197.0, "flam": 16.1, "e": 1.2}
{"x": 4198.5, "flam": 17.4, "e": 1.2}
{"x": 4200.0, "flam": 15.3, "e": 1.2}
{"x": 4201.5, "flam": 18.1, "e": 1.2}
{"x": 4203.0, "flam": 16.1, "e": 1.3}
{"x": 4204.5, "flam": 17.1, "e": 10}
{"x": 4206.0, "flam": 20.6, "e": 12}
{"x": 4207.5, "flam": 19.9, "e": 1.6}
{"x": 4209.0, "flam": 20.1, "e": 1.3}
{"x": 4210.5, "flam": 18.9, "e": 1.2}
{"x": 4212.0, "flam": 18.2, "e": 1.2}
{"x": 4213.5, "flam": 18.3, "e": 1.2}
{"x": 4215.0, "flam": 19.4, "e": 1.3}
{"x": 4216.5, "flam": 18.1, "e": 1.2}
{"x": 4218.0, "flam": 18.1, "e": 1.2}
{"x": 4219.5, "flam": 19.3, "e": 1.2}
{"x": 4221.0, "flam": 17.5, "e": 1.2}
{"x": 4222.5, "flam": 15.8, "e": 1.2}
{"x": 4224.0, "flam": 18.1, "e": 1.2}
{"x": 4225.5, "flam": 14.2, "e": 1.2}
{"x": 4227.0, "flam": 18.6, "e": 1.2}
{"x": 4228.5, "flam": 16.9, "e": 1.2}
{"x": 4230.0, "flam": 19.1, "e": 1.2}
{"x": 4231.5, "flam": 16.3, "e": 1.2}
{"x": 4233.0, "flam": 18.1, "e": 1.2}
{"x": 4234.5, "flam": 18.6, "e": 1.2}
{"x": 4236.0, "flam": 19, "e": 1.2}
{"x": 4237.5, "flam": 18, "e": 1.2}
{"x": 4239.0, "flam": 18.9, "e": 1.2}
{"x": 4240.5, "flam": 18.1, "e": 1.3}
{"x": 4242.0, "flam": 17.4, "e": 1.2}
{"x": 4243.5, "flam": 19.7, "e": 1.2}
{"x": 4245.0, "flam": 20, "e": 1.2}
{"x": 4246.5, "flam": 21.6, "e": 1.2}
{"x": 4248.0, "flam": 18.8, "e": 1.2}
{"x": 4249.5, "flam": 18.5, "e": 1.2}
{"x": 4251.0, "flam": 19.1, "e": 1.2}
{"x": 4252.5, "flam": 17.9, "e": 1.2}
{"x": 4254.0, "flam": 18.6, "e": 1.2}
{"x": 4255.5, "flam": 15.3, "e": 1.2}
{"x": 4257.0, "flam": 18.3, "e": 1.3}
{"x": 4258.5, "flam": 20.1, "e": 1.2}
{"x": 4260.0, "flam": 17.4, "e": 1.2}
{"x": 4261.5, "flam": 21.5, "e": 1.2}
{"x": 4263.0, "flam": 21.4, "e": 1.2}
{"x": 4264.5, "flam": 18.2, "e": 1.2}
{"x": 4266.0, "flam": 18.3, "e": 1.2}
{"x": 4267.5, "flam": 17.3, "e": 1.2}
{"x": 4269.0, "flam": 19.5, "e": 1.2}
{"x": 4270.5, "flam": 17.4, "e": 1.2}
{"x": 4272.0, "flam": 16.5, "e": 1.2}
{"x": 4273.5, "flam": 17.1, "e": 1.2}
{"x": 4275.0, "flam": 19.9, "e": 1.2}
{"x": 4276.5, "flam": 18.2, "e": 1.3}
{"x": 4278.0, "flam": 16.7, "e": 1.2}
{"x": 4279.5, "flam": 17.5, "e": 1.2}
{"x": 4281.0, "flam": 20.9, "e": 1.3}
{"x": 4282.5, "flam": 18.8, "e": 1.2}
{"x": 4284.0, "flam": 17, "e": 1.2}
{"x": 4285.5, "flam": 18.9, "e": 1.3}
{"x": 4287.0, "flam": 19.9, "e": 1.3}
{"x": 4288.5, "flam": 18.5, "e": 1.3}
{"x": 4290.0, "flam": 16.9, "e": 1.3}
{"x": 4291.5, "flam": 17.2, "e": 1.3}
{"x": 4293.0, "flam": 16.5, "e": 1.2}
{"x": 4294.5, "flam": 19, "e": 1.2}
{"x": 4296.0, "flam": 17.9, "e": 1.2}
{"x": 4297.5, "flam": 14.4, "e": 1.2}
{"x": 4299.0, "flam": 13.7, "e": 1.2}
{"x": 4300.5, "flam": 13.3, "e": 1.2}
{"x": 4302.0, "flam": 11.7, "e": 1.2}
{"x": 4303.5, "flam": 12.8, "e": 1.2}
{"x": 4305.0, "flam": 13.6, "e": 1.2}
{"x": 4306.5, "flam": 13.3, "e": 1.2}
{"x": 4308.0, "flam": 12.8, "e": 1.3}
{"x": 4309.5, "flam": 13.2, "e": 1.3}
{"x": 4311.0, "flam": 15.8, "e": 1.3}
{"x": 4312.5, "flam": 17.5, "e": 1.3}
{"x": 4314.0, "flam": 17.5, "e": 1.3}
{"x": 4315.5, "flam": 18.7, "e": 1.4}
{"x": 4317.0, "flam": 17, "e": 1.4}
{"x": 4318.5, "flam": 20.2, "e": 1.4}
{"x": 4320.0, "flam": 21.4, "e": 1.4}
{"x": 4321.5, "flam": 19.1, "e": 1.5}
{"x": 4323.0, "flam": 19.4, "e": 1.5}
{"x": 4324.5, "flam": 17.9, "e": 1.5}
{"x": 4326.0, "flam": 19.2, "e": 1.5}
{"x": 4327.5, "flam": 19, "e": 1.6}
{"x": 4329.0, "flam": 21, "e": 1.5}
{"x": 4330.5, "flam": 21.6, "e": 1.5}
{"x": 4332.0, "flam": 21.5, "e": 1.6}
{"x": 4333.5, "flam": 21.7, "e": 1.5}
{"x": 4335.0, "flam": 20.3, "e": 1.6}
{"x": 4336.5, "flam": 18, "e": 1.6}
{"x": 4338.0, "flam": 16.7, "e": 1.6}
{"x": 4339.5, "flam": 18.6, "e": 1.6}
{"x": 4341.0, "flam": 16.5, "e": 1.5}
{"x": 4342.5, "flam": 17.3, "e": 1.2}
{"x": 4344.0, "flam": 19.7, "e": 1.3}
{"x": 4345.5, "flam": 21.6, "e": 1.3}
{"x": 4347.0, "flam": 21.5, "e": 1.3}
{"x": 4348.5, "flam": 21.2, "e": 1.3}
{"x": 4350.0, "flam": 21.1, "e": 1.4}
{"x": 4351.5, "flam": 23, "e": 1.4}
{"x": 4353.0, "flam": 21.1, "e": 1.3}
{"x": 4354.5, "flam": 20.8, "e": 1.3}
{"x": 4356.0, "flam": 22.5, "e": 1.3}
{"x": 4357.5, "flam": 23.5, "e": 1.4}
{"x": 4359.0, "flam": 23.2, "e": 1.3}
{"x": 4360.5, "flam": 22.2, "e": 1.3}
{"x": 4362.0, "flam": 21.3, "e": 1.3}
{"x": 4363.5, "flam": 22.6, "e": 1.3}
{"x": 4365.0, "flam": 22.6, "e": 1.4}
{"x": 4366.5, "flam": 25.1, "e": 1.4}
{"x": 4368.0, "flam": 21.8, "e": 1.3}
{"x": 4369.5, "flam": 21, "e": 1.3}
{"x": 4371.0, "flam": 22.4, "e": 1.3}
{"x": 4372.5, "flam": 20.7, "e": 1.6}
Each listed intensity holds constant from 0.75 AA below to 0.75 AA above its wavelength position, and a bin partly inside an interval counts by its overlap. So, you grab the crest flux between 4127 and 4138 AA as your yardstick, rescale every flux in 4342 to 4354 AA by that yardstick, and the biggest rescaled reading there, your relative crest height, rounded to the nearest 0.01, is 1.26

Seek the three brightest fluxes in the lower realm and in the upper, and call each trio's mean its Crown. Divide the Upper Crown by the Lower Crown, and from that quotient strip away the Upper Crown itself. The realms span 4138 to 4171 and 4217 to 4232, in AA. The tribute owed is -18.0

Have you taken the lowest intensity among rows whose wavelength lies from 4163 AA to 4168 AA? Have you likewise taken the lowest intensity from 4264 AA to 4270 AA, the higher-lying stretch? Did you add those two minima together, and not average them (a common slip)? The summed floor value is 33.9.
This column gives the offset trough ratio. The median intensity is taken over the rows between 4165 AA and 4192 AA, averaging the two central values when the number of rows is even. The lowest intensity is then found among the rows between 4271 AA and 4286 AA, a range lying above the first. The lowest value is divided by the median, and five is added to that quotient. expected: 5.99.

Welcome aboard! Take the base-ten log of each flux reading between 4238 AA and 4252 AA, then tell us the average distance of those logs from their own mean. 0.020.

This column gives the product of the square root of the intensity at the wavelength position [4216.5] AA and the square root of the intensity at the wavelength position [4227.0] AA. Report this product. 18.3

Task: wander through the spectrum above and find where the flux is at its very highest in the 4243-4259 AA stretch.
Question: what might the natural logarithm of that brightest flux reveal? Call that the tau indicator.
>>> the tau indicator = 3.07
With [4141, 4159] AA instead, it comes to 2.92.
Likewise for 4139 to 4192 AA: 2.92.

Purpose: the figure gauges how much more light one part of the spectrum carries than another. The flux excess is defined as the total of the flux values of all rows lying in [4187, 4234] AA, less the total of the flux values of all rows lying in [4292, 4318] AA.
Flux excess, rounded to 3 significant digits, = 293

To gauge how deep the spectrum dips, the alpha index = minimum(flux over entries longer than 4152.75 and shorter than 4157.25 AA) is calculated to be 16.9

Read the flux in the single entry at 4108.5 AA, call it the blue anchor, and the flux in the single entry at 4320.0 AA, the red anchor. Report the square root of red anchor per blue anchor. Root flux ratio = 1.12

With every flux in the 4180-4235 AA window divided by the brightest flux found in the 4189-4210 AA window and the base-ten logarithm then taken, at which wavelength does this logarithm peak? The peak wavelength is 4206.0 AA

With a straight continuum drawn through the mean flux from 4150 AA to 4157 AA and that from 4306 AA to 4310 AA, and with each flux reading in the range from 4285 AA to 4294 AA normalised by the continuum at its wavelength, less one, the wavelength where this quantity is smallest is 4293.0 AA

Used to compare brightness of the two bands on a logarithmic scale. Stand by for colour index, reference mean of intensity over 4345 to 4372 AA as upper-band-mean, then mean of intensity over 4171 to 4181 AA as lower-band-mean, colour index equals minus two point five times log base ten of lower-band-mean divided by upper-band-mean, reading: 0.34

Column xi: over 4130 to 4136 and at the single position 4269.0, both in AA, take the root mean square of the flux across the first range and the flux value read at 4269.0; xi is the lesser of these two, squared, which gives 276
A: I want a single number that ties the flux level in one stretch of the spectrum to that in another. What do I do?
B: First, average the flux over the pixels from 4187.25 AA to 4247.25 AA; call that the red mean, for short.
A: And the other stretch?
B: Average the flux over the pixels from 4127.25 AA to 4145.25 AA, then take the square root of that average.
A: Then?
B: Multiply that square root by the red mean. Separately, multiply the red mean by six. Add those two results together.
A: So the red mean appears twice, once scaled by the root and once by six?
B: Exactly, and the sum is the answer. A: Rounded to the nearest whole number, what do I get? 183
